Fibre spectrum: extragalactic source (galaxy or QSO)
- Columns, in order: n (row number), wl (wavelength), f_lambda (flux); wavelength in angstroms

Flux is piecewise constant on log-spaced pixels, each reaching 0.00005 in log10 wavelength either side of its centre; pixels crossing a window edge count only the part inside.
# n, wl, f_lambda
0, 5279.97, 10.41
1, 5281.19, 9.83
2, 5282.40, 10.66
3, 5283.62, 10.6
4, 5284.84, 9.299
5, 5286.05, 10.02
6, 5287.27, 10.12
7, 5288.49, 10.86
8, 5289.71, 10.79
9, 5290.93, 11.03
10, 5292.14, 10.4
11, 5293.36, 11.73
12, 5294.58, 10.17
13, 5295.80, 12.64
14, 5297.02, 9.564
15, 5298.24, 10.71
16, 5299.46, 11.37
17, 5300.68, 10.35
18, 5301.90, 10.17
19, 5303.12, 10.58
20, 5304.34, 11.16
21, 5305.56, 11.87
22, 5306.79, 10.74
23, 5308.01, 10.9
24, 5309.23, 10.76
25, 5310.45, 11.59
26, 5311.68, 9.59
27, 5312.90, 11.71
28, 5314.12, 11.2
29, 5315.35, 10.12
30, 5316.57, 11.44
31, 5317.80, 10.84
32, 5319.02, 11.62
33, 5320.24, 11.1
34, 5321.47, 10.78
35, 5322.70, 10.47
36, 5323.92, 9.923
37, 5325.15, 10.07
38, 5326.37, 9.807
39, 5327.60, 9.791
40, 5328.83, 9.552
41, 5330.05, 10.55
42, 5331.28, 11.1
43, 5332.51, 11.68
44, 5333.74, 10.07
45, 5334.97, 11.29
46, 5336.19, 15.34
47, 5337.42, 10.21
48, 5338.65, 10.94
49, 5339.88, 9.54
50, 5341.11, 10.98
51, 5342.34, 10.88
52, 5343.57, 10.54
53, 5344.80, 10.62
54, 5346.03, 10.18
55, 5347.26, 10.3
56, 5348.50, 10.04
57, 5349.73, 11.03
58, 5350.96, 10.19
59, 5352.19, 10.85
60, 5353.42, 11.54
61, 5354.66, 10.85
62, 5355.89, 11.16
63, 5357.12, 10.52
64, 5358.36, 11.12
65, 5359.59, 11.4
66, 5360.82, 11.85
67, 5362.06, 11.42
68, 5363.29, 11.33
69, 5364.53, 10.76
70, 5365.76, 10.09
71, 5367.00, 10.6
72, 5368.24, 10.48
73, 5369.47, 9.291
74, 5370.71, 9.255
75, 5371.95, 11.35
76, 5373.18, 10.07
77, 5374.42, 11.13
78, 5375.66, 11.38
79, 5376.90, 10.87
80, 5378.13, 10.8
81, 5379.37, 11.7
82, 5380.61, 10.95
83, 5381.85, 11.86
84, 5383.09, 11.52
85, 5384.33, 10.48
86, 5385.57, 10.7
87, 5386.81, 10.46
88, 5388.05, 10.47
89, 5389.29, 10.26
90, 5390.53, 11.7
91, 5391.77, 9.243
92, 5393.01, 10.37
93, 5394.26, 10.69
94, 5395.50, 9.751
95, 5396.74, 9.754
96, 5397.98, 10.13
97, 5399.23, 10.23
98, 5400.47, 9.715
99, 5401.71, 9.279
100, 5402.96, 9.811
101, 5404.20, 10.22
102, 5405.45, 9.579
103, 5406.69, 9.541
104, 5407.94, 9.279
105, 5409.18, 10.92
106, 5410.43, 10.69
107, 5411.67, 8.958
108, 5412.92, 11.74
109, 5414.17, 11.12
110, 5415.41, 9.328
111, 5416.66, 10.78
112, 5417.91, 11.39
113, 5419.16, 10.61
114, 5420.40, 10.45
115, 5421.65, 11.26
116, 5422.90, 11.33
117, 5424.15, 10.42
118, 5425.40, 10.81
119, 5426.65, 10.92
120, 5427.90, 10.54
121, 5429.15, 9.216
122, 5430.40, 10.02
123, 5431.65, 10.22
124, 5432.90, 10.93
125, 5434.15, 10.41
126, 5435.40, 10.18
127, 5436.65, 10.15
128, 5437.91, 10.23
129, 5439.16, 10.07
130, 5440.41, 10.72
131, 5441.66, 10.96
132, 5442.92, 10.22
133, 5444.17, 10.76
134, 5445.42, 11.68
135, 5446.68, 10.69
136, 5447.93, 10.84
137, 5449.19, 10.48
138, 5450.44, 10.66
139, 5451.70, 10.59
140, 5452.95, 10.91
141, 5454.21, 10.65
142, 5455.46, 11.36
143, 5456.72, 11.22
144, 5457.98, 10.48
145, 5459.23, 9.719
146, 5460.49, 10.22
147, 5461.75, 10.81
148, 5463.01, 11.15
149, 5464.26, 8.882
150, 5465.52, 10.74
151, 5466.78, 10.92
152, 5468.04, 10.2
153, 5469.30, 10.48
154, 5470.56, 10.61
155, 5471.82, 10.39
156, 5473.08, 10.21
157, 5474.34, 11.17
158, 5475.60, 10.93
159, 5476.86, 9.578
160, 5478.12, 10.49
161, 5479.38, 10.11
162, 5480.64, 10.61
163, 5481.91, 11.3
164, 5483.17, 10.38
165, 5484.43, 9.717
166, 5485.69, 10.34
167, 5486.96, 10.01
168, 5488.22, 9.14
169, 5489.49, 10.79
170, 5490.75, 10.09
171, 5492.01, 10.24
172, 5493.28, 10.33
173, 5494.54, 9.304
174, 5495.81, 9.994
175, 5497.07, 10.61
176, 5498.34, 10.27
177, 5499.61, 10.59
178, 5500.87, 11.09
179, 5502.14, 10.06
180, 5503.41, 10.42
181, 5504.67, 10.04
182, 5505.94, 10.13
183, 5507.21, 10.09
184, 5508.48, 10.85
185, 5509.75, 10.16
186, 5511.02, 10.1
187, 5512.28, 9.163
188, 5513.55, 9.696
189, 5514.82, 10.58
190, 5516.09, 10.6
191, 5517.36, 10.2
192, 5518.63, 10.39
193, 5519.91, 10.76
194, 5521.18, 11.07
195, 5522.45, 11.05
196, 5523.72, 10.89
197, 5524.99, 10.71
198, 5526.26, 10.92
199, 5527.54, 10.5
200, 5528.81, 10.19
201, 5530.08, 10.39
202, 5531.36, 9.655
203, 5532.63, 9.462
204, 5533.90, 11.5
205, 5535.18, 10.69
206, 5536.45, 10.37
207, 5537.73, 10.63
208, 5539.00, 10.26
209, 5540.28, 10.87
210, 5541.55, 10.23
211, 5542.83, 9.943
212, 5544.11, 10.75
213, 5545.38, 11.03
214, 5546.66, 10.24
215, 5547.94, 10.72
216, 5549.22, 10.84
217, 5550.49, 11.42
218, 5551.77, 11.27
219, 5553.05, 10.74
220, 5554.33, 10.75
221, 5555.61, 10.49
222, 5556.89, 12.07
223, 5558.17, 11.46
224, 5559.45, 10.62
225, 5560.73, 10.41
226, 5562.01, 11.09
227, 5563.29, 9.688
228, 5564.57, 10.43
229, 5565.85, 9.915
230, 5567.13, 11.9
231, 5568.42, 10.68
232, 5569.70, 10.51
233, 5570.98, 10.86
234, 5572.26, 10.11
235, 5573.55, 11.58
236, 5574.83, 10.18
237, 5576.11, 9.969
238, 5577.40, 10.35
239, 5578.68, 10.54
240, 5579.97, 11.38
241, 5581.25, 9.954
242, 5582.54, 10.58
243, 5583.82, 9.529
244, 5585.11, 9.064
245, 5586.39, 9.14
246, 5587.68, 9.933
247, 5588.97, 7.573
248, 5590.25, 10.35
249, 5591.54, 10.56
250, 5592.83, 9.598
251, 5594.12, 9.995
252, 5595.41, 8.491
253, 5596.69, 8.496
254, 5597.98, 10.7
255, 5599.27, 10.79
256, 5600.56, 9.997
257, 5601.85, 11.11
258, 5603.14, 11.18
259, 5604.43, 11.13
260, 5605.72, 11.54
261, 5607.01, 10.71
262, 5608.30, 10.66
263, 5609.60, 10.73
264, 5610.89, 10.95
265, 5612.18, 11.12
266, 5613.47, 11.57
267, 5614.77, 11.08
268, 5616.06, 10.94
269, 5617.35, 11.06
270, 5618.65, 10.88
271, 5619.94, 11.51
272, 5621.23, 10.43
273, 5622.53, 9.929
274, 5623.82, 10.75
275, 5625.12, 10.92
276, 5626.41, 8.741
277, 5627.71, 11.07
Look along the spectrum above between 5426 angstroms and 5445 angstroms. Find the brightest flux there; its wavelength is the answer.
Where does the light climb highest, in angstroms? 5441.66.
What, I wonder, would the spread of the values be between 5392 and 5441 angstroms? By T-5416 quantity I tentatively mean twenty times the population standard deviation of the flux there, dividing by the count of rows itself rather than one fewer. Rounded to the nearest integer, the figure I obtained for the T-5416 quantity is 13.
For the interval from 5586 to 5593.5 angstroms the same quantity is 20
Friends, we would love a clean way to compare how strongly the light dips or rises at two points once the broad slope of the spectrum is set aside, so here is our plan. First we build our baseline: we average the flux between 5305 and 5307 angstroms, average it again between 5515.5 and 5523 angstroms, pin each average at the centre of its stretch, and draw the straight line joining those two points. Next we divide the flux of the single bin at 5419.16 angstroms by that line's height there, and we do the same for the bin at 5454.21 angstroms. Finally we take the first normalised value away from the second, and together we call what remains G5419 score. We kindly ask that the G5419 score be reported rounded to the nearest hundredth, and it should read 0.01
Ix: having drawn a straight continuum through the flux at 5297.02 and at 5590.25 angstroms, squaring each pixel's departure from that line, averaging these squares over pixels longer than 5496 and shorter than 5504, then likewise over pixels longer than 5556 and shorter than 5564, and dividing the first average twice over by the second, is 0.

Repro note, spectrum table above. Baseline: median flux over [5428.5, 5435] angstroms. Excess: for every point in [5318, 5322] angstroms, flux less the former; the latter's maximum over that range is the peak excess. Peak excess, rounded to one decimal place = 1.4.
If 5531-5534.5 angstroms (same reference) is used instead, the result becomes 1.3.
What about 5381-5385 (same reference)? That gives 1.6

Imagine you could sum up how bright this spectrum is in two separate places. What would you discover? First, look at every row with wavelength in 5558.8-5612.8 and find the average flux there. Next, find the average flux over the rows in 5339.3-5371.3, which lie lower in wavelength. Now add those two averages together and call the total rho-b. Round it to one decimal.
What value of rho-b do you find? 21.0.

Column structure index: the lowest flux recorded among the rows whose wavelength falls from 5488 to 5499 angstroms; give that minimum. 9.14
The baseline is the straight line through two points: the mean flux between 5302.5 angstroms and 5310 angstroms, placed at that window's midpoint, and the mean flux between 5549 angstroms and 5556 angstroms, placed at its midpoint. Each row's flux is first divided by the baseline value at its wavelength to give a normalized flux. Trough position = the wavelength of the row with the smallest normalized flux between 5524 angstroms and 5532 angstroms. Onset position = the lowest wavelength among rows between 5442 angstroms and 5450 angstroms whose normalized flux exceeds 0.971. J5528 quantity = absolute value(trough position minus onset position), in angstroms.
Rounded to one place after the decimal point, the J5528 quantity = 87.2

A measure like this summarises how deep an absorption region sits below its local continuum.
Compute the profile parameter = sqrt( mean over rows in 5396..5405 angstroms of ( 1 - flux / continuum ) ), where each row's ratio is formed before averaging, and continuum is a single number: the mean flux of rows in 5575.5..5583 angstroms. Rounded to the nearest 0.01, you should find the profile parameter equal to 0.24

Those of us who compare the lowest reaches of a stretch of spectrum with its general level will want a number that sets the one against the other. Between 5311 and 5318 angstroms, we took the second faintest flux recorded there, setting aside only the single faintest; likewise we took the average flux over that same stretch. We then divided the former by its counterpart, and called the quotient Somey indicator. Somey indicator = 0.936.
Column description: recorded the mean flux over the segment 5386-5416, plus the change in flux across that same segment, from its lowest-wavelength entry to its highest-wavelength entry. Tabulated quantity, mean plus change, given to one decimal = 9.0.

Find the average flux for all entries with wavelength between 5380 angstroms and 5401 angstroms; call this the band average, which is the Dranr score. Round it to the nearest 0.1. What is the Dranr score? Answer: 10.5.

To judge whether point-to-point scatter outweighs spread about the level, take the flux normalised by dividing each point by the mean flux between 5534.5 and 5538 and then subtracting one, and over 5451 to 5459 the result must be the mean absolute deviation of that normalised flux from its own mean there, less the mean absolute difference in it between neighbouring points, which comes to -0.013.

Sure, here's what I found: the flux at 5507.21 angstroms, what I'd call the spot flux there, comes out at 10.09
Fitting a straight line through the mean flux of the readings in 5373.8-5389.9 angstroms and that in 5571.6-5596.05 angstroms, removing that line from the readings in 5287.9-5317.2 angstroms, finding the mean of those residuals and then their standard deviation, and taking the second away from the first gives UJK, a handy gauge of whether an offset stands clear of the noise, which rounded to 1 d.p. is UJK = -1.2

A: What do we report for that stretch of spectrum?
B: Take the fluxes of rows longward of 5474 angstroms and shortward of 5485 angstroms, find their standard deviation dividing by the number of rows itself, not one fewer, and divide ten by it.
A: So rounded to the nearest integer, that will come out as 18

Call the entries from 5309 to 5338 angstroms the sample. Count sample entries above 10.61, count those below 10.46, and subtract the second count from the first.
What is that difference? 4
